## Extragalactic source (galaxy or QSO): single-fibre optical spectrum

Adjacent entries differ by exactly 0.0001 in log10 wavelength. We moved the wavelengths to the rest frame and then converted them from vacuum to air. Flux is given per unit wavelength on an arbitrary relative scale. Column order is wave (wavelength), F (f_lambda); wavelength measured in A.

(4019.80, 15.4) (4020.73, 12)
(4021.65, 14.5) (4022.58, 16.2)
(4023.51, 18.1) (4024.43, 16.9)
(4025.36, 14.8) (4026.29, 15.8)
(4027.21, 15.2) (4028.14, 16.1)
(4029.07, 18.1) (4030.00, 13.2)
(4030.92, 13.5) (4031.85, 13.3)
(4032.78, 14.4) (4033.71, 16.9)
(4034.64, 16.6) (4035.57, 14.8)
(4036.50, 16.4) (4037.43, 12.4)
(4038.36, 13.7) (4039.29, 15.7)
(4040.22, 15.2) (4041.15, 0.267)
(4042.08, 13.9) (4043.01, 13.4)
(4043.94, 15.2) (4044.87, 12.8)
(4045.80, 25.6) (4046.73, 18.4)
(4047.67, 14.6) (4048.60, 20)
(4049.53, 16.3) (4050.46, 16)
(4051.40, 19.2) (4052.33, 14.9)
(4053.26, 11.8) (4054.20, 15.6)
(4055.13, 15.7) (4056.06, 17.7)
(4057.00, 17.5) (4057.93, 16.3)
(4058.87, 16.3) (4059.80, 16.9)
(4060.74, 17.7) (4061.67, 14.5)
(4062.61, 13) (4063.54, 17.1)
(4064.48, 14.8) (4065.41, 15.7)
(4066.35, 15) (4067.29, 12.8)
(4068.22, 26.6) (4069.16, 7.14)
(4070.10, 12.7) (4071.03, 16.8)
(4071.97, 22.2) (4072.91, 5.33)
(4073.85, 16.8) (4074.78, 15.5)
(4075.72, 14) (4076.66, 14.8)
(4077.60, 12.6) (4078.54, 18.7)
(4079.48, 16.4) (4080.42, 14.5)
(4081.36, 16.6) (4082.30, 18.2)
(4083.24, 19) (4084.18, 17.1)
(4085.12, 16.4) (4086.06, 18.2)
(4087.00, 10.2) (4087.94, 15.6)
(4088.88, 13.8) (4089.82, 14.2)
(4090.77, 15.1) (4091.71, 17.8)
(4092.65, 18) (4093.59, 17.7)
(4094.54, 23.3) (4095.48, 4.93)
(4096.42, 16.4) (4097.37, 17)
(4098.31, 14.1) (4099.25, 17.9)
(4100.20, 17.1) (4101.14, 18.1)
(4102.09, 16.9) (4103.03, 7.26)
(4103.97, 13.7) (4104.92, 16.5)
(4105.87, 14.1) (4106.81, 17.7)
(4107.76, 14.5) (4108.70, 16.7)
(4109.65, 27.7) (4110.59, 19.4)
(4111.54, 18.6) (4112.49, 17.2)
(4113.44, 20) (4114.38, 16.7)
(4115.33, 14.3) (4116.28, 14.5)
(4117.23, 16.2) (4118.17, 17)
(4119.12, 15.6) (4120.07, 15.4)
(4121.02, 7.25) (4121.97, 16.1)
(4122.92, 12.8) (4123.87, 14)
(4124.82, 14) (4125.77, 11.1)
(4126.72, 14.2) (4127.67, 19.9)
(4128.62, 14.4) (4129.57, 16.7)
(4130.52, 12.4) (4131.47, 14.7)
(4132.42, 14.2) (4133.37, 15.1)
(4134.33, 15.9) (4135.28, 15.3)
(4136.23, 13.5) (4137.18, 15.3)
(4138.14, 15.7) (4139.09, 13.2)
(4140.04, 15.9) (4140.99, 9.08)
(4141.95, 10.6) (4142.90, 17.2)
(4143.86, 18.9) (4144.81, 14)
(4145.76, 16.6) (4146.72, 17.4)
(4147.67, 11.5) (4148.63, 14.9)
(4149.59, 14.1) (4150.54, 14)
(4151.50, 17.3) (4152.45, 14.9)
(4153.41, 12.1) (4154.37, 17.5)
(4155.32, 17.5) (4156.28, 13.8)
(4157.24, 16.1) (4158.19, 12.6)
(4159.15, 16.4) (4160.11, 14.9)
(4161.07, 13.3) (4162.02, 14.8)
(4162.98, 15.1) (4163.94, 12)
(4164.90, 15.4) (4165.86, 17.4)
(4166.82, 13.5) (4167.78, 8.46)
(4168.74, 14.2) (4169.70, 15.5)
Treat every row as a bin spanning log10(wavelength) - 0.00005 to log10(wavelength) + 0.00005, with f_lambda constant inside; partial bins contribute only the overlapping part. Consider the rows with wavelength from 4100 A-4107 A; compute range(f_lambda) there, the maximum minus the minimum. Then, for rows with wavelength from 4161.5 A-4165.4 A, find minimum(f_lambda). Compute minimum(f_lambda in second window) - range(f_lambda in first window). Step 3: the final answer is 1.2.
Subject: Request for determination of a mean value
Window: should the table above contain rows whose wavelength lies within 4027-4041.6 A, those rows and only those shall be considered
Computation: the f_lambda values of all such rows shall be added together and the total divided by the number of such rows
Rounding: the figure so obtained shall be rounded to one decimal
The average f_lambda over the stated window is 14.1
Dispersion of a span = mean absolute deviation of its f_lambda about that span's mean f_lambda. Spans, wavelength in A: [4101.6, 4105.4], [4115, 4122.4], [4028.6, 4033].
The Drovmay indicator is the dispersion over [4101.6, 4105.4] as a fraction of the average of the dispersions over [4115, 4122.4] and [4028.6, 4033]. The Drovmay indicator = 1.9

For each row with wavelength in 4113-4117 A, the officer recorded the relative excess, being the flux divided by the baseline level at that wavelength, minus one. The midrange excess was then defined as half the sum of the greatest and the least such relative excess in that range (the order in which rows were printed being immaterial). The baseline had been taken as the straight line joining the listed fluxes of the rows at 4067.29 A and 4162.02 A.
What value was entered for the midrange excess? 0.24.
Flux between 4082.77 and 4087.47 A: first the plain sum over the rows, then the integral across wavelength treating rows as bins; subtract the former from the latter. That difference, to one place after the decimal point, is -4.8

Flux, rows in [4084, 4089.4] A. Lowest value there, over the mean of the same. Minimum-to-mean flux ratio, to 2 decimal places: 0.67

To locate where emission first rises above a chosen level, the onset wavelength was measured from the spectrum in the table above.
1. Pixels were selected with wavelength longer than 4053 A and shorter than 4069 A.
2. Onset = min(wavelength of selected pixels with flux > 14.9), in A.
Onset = 4054.20 A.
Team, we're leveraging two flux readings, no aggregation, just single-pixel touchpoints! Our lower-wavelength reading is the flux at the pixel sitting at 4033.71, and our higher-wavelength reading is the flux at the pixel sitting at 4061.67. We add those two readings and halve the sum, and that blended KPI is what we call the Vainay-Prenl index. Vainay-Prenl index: 15.7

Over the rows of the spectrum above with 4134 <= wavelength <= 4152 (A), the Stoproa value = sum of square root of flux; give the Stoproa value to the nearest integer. 73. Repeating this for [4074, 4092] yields 75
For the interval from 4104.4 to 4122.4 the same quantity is 77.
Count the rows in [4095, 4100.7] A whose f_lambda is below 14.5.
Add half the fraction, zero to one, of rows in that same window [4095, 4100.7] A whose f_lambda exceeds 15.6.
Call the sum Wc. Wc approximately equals 2.3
